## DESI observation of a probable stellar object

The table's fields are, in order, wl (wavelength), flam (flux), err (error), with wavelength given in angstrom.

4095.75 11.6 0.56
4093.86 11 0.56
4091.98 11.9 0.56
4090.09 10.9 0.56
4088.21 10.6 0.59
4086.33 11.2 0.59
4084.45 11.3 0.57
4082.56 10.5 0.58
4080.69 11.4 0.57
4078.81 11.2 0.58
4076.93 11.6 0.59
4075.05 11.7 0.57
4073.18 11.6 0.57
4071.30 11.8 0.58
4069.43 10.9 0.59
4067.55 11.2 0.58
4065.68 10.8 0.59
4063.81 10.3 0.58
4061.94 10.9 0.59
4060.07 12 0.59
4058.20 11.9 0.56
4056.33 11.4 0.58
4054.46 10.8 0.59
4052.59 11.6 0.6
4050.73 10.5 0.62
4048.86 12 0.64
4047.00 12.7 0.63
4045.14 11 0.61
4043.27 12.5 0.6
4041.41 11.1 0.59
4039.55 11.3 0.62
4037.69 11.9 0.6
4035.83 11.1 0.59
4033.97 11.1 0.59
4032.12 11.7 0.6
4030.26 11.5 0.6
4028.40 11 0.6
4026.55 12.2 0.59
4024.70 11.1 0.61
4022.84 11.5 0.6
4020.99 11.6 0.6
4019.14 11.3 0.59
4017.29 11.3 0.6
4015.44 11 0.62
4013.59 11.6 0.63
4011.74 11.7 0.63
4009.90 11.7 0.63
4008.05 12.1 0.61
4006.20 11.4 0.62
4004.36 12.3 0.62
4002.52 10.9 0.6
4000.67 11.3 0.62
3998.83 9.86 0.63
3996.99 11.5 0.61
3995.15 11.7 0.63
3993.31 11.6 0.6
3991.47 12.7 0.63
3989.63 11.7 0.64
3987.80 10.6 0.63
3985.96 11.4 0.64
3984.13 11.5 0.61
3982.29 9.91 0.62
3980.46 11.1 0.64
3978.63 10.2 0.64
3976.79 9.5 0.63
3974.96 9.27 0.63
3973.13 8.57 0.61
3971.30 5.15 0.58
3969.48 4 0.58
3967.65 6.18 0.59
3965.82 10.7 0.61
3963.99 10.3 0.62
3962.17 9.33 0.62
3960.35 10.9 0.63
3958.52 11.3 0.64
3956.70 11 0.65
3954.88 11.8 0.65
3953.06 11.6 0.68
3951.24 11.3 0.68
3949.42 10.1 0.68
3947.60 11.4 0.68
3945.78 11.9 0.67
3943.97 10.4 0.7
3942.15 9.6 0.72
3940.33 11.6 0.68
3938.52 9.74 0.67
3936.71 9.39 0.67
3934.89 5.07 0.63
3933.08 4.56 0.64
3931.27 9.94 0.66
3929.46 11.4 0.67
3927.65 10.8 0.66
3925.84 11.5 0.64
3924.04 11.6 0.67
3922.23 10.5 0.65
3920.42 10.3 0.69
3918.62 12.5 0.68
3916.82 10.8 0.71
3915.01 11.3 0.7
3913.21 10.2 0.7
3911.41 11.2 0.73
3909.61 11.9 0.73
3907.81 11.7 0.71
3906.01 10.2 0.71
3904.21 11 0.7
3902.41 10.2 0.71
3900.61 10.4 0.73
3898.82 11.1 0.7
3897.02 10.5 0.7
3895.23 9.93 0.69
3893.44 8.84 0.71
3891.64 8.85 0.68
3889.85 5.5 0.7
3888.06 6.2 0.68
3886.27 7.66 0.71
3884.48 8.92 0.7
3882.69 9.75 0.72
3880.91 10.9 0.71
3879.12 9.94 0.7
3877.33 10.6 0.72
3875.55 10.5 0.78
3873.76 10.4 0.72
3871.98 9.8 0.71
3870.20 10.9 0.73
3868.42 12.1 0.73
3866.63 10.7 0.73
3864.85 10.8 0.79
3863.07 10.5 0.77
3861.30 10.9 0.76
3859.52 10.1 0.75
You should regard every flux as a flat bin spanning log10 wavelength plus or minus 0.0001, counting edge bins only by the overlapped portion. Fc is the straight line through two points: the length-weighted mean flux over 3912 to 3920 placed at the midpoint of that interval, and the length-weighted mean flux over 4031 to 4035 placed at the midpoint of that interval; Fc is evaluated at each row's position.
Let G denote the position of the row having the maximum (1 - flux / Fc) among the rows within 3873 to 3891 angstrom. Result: 3889.85 angstrom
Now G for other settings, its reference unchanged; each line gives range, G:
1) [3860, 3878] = 3871.98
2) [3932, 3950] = 3933.08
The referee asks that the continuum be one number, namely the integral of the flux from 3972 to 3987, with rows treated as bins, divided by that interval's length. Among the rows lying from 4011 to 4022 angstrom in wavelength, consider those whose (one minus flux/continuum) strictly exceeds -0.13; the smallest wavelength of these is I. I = 4015.44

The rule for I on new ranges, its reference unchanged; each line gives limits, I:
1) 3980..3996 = 3980.46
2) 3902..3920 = 3902.41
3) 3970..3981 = 3971.30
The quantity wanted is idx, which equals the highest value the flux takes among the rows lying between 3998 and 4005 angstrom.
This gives 12.3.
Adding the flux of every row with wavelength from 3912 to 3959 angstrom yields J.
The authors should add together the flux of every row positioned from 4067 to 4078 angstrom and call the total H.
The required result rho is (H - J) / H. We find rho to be -2.9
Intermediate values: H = 69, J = 272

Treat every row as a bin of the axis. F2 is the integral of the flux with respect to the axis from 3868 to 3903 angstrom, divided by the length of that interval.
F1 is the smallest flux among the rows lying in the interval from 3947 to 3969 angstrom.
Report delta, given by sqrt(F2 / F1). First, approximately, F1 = 6.18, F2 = 9.6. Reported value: 1.25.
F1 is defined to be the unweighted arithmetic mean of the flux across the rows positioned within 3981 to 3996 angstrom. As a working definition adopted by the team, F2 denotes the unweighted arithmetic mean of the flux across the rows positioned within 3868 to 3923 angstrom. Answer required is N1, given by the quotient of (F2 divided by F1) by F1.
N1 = 0.078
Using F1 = 11.4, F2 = 10.1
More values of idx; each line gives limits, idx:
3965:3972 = 10.7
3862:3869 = 12.1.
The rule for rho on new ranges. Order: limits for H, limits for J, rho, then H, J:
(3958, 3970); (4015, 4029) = -0.5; 63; 91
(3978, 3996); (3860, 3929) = -2.5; 112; 391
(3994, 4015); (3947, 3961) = 0.3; 126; 89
